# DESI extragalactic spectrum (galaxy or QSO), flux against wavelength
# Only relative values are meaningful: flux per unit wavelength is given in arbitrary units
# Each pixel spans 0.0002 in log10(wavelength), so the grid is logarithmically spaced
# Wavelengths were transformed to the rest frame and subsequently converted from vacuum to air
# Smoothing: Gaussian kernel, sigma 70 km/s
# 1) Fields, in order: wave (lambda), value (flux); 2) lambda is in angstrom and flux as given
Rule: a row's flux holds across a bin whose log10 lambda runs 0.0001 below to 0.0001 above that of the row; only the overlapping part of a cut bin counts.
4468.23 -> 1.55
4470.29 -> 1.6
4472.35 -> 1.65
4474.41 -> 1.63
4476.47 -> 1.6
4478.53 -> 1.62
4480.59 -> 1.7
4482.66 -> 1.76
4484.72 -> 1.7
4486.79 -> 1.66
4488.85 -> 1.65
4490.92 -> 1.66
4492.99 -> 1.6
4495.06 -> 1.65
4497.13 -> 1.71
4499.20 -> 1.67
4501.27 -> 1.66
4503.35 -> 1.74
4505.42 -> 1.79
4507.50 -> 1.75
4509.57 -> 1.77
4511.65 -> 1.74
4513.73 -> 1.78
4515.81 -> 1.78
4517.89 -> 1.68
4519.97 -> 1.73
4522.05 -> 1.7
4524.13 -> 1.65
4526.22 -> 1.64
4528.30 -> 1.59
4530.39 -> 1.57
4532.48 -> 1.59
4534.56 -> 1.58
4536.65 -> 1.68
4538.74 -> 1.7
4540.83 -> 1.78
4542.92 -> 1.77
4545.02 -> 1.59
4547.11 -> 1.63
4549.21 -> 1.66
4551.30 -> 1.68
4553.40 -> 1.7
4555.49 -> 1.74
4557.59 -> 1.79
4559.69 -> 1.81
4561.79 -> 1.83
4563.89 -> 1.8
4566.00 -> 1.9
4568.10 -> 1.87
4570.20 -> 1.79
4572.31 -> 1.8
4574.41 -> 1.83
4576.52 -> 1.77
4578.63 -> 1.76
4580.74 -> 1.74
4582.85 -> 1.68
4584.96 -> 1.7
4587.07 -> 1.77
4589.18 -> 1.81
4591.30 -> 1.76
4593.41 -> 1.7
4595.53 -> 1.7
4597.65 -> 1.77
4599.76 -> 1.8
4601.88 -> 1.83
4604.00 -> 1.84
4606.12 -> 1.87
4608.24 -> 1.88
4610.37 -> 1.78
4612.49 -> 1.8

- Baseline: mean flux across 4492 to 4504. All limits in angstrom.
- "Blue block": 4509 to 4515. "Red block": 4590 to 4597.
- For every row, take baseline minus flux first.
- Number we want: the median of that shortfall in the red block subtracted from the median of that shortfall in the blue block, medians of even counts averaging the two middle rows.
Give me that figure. -0.070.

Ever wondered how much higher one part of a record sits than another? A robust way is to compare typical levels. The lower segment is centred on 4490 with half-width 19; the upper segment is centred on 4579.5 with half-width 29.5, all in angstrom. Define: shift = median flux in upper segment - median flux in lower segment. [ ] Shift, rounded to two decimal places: 0.13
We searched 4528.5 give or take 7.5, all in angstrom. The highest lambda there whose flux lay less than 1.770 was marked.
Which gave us 4534.56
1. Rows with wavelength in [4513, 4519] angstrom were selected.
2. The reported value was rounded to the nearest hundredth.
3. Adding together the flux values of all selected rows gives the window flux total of 5.24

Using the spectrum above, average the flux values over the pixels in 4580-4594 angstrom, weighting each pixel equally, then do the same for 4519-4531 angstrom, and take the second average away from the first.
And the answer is 0.090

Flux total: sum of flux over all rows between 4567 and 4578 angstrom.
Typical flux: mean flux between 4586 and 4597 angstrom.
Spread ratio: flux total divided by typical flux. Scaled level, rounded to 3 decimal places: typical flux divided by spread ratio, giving 0.337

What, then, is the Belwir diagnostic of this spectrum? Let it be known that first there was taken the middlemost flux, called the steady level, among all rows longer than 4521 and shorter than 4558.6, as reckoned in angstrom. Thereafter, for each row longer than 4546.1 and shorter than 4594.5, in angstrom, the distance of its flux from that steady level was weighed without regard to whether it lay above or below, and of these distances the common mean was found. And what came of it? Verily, 0.10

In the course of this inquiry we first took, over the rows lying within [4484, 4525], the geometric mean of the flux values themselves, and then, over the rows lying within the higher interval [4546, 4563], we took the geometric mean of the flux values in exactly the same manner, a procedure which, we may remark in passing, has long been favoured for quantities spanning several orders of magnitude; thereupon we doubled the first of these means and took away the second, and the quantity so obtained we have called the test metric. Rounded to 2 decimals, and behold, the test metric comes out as 1.68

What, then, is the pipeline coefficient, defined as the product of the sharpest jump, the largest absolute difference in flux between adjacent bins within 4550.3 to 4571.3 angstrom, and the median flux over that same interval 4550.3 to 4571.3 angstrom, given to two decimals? 0.18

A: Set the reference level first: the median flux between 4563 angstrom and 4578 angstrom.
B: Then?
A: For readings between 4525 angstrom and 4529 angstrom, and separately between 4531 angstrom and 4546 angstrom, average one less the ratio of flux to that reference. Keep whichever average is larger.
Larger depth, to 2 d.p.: 0.10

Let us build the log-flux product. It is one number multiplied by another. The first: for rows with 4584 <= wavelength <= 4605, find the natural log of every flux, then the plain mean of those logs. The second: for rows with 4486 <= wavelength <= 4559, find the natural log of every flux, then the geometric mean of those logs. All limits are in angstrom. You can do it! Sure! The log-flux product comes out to 0.297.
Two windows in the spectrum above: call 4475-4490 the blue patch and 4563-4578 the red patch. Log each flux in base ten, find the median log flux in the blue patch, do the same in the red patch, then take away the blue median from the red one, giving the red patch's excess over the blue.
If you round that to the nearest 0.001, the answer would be 0.035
